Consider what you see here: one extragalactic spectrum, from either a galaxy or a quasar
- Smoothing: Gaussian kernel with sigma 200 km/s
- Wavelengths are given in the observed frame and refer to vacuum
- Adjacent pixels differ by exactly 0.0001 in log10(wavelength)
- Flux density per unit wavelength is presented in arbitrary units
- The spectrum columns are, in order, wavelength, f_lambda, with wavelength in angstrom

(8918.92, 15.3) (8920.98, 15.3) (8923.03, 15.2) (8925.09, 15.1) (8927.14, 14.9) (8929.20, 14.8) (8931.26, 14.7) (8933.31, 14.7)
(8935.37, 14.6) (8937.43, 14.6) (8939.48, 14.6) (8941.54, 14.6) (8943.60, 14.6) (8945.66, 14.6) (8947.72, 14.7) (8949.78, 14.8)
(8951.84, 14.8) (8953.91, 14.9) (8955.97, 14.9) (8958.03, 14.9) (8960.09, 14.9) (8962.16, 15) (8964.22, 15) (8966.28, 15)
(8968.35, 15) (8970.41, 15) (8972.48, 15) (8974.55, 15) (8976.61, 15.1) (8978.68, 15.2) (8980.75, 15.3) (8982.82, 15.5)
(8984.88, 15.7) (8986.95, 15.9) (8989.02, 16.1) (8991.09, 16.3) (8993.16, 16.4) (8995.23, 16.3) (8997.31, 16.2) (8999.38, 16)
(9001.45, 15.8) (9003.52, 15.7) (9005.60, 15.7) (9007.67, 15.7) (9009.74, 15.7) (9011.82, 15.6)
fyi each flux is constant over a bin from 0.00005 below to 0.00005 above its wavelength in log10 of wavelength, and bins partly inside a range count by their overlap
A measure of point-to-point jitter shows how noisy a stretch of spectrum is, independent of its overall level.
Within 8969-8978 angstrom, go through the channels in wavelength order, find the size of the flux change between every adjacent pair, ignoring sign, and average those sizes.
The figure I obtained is 0.033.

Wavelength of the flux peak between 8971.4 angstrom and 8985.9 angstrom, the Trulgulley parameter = 8984.88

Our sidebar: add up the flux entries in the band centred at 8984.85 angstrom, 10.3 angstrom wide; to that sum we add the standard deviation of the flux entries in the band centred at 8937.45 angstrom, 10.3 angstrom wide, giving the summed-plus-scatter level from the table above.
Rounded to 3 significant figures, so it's 78.5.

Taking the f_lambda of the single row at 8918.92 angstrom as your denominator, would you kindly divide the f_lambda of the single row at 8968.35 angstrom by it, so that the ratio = 0.98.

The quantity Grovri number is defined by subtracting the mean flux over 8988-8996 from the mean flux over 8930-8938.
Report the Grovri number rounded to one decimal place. -1.6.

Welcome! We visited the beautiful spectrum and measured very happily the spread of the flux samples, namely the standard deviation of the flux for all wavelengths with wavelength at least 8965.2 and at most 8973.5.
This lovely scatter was 0.00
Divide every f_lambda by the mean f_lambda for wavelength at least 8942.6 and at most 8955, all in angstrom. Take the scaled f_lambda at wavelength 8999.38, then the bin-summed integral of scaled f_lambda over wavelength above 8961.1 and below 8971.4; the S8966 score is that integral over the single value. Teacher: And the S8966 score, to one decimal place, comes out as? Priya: 9.7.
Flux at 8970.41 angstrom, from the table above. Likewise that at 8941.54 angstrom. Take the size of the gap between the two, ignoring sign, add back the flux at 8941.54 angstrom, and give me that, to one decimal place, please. 15.0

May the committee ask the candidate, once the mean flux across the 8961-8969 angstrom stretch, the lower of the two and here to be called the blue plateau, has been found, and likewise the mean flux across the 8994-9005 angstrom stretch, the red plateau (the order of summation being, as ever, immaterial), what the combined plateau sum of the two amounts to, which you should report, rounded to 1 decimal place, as 31.0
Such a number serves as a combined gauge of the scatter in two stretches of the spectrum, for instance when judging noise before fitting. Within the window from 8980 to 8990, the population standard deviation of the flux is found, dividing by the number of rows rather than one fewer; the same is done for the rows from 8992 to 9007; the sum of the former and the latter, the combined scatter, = 0.6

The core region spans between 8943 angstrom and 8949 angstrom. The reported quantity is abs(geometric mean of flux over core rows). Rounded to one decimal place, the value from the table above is 14.6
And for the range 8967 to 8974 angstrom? 15.0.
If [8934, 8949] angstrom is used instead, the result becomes 14.6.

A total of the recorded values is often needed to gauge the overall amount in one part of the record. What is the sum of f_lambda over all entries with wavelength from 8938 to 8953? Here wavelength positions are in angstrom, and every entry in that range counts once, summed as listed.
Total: 103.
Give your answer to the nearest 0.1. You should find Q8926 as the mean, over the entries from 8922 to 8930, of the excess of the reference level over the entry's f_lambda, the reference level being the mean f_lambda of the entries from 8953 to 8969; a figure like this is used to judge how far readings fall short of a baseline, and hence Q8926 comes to -0.1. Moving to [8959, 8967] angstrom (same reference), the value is 0.0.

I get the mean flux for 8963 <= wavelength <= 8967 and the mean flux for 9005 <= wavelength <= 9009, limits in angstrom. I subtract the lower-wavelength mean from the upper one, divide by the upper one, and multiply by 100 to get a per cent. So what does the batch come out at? 4.46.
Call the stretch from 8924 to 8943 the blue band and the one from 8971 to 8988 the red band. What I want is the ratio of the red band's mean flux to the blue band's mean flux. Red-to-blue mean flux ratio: 1.04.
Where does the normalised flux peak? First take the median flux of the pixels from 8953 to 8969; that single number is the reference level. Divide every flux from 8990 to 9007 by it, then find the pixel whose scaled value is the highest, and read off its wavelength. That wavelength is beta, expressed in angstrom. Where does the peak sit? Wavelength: 8993.16 angstrom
